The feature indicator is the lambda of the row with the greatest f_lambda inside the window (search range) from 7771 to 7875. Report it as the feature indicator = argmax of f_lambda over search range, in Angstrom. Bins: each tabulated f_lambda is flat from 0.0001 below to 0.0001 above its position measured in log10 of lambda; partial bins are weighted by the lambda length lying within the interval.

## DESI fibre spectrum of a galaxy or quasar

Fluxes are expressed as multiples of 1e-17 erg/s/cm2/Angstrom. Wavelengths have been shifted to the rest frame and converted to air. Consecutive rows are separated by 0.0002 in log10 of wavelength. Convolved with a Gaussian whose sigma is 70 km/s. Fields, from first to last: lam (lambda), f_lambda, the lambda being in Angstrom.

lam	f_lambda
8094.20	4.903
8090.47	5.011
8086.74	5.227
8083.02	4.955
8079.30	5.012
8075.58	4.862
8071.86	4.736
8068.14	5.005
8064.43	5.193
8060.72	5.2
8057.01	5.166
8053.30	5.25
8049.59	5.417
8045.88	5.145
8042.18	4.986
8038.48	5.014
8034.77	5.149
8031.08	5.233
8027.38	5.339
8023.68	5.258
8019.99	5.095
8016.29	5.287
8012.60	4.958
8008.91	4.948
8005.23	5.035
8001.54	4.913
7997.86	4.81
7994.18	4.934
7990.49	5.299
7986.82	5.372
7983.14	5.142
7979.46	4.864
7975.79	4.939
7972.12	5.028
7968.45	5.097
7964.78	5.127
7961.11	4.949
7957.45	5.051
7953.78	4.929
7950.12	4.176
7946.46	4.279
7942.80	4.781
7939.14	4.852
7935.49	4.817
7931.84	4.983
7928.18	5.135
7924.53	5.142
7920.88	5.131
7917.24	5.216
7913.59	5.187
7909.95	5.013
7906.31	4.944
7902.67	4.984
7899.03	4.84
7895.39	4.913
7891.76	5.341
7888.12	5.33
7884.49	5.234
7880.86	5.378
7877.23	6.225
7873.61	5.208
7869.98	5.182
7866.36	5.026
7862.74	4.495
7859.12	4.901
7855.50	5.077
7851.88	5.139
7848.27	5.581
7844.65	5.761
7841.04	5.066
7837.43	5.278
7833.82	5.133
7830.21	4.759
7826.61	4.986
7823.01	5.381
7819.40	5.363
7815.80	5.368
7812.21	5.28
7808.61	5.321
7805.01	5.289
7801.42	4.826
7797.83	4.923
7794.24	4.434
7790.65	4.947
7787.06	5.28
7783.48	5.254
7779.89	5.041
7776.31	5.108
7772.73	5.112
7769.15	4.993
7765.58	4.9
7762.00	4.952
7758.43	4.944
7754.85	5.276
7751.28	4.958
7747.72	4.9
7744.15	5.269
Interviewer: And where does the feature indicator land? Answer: 7844.65 Angstrom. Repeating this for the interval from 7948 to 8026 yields 7986.82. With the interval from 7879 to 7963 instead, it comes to 7880.86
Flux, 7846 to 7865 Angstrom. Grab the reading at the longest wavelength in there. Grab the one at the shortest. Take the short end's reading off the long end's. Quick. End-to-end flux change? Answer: -1.1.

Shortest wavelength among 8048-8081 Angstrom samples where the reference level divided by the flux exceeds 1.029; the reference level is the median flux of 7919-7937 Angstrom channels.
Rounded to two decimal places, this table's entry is 8071.86 Angstrom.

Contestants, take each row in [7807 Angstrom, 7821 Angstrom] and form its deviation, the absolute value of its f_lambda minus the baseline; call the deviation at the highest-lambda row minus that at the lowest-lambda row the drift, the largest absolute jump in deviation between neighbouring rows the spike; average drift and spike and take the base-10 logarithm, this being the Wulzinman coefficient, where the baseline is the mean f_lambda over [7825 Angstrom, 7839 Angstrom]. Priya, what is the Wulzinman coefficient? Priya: -1.19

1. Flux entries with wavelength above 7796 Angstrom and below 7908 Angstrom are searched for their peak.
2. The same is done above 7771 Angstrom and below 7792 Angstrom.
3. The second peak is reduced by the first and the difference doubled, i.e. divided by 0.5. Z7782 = -1.9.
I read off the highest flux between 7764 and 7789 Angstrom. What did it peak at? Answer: 5.28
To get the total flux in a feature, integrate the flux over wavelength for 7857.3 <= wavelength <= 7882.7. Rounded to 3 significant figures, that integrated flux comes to 132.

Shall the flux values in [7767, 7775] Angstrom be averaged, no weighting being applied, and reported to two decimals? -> 5.05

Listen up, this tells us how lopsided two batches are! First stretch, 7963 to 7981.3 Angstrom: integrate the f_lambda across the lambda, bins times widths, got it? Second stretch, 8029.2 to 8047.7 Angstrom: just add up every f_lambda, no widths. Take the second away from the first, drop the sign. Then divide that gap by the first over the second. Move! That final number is 18.4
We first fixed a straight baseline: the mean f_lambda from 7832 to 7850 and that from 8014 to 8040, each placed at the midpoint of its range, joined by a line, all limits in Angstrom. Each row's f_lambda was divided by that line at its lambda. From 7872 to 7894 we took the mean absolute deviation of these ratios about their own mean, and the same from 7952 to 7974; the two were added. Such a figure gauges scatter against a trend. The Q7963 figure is 0.060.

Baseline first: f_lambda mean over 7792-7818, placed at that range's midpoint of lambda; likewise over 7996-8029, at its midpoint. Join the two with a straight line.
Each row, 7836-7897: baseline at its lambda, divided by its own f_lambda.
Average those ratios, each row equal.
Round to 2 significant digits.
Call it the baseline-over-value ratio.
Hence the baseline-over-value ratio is 0.97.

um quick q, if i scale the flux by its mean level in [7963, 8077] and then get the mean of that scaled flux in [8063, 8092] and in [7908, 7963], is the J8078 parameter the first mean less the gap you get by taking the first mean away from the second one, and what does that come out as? 1.00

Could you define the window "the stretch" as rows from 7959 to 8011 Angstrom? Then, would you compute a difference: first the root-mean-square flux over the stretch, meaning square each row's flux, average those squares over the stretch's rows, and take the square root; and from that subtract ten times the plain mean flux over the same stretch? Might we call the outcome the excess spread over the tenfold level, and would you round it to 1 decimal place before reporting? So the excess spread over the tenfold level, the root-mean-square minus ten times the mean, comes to -45.3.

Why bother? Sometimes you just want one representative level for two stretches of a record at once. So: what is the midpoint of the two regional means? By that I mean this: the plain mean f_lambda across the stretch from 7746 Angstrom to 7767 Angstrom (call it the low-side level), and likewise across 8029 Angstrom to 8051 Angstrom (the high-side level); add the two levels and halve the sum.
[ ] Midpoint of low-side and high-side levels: 5.07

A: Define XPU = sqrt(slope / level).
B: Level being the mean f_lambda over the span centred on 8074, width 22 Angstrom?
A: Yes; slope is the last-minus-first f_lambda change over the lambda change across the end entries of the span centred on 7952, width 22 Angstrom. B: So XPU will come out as 0.043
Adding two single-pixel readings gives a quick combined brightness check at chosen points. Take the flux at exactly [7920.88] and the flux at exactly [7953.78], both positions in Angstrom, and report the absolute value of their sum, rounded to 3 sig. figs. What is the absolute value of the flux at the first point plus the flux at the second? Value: 10.1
